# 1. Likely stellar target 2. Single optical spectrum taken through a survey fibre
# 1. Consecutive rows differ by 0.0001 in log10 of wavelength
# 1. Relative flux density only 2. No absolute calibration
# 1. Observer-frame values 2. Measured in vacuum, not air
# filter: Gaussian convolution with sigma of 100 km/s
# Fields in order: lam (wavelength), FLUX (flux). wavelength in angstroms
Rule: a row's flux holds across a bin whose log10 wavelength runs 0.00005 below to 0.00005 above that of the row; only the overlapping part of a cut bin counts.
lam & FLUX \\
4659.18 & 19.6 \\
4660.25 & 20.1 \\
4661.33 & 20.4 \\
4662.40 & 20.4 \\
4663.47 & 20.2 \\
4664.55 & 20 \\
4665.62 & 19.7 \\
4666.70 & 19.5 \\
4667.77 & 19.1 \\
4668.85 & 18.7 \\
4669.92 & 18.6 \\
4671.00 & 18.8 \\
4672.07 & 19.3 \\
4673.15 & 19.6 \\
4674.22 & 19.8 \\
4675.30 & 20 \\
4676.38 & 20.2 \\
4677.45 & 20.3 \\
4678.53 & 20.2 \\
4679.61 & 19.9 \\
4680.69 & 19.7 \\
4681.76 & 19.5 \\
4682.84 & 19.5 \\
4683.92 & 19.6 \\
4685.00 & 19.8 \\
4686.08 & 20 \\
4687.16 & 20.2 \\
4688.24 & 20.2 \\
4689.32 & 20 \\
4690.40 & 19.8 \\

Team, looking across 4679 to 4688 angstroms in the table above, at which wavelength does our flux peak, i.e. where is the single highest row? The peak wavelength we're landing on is 4687.16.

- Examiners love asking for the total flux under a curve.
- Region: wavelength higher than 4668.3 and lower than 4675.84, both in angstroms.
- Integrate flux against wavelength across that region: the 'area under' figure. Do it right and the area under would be 145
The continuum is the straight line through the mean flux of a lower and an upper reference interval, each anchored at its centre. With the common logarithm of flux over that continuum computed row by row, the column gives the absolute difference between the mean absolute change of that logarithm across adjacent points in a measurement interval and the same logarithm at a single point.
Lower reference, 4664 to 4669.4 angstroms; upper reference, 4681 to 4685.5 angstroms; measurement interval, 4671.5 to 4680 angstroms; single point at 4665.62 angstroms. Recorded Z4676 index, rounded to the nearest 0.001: 0.003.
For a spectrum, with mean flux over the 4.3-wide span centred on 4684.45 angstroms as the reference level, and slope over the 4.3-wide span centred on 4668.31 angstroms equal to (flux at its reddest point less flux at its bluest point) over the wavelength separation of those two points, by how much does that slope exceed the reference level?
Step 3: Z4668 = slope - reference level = -20.0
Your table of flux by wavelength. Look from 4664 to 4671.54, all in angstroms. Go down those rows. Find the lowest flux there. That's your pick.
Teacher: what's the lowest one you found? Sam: 18.6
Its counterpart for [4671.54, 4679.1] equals 19.3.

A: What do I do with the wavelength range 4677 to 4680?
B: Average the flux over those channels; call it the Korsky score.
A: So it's 20.1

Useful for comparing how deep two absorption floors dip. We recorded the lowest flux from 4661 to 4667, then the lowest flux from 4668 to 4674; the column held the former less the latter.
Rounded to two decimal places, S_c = 0.90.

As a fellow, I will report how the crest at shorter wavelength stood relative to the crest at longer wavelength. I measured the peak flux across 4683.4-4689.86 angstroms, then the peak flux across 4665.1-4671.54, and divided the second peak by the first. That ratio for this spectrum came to 0.98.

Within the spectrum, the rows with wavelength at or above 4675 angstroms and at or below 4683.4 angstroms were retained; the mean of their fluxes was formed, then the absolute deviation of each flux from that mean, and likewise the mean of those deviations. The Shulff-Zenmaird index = 0.26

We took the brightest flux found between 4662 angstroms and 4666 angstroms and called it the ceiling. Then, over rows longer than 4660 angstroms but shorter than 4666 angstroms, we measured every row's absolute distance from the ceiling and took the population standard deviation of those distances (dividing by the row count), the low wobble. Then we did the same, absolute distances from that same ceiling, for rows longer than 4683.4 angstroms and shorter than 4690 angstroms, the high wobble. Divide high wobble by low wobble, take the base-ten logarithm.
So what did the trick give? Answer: -0.06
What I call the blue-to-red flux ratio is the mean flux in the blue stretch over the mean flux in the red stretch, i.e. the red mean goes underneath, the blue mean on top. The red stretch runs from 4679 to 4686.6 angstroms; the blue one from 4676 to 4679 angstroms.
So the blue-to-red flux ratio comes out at 1.03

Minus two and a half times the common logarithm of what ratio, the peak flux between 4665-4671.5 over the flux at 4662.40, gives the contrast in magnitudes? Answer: 0.04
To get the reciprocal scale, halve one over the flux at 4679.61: 0.0251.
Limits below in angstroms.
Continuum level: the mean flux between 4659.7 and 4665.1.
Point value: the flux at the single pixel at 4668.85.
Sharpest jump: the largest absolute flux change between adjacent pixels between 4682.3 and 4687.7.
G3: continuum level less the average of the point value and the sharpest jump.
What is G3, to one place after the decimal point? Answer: 10.8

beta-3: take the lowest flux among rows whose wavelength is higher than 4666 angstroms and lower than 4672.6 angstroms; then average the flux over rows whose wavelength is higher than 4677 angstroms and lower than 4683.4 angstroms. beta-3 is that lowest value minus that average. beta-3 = -1.2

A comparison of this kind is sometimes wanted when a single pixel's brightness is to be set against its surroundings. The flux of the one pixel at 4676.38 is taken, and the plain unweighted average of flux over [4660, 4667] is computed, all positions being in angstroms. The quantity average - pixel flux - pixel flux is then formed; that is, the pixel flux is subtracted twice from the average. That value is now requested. -20.4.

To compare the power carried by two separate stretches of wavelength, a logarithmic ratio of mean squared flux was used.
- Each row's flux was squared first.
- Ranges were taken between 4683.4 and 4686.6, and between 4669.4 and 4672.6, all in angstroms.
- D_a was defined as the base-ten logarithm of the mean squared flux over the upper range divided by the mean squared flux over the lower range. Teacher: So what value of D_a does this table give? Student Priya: 0.040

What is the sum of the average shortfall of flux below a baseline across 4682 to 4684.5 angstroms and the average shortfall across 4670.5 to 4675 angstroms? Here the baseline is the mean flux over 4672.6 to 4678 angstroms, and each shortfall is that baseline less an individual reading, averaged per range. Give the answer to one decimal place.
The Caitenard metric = 1.0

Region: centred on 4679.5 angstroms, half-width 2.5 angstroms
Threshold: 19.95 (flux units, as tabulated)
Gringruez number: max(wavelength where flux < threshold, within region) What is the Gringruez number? 4681.76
